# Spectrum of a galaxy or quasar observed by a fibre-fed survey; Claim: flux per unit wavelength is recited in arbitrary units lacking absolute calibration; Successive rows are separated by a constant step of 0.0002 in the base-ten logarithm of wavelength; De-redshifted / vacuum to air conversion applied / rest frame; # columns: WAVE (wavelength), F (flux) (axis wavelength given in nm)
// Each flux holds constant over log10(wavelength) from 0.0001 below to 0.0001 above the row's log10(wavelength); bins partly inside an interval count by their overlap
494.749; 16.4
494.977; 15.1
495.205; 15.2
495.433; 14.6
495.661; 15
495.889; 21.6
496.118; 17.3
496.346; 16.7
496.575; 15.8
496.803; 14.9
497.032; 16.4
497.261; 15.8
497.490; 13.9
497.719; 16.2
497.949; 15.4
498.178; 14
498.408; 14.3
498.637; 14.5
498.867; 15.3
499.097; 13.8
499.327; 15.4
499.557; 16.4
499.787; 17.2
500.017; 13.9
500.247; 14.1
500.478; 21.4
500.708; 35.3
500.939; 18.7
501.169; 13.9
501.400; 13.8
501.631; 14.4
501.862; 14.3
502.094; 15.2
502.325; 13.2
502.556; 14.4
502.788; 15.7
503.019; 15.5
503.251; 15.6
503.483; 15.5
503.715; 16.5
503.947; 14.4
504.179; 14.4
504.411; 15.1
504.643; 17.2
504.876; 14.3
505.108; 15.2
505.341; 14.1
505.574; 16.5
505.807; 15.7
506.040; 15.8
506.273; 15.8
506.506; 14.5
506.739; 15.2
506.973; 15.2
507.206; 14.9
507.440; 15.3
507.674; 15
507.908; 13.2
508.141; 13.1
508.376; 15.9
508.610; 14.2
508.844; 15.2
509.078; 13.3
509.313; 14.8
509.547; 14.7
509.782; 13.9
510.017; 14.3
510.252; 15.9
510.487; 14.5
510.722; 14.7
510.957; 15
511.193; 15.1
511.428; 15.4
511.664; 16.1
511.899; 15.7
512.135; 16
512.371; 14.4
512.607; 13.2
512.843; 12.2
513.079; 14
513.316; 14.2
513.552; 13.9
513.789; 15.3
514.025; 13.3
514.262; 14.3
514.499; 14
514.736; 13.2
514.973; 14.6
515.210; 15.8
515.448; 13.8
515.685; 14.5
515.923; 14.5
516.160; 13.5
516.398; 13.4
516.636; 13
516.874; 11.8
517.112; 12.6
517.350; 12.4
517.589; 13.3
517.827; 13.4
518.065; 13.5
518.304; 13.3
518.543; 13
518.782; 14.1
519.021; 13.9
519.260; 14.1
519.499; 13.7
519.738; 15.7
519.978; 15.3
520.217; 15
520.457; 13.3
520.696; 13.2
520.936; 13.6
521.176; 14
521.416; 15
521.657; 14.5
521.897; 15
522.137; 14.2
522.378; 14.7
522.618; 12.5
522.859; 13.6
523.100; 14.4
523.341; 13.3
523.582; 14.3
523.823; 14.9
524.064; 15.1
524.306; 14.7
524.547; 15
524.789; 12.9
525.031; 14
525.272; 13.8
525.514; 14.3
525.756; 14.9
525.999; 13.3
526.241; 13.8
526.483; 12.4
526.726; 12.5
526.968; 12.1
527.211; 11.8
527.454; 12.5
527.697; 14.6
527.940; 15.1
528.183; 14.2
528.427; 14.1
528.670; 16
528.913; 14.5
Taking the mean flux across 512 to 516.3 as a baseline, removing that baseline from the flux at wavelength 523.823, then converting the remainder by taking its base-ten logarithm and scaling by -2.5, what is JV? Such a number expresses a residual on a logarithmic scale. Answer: 0.3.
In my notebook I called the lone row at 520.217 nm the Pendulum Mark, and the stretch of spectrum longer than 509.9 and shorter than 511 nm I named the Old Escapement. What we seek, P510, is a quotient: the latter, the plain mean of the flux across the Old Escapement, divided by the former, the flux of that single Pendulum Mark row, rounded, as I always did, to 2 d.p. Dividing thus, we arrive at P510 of 0.99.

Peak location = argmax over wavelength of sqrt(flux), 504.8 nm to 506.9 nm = 505.574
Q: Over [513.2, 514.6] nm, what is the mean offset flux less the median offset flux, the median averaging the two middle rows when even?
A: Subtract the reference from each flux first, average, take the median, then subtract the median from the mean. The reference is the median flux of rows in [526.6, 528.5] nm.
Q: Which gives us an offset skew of 0.07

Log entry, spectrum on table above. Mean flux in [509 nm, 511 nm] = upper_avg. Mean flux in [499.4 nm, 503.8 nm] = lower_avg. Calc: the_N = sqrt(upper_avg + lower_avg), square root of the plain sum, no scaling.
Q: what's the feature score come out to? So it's 5.58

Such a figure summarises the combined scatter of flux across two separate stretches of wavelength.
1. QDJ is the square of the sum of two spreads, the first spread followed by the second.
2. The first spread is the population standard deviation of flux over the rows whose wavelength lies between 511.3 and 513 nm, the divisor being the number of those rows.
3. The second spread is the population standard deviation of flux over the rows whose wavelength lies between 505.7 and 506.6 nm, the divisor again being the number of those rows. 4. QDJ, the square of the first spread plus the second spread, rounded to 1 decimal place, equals 3.8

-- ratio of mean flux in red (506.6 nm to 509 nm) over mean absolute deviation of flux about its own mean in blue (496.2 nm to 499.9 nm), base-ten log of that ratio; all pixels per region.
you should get 1.23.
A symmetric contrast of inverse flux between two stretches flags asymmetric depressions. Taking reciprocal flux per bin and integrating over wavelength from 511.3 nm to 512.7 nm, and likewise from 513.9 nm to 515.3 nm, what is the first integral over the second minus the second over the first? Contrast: -0.13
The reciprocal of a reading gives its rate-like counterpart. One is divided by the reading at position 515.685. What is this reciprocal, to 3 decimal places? 0.069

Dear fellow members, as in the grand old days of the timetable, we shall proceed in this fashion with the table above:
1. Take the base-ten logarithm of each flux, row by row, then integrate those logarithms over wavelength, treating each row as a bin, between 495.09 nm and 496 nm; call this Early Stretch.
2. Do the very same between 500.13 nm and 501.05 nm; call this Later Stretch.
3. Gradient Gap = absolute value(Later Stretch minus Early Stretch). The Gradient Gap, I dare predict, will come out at 0.11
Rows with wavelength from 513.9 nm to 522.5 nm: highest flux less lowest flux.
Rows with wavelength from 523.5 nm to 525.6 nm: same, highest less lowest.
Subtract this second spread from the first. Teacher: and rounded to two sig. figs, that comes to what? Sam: 1.8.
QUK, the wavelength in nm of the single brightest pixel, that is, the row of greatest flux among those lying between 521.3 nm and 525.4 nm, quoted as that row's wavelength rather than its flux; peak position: 524.064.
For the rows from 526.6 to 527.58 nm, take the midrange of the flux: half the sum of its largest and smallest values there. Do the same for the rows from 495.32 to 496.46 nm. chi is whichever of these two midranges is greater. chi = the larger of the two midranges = 18.1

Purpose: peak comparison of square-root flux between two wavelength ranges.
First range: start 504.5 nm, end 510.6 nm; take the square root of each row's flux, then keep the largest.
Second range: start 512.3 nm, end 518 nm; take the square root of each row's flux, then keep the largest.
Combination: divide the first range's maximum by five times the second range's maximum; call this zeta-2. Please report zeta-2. 0.209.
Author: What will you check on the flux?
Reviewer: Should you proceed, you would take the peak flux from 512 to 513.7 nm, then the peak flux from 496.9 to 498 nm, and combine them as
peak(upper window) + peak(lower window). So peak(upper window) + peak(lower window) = 32.4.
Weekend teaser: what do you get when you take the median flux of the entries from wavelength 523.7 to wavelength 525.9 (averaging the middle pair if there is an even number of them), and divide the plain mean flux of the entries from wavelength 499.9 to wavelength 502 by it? 1.21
